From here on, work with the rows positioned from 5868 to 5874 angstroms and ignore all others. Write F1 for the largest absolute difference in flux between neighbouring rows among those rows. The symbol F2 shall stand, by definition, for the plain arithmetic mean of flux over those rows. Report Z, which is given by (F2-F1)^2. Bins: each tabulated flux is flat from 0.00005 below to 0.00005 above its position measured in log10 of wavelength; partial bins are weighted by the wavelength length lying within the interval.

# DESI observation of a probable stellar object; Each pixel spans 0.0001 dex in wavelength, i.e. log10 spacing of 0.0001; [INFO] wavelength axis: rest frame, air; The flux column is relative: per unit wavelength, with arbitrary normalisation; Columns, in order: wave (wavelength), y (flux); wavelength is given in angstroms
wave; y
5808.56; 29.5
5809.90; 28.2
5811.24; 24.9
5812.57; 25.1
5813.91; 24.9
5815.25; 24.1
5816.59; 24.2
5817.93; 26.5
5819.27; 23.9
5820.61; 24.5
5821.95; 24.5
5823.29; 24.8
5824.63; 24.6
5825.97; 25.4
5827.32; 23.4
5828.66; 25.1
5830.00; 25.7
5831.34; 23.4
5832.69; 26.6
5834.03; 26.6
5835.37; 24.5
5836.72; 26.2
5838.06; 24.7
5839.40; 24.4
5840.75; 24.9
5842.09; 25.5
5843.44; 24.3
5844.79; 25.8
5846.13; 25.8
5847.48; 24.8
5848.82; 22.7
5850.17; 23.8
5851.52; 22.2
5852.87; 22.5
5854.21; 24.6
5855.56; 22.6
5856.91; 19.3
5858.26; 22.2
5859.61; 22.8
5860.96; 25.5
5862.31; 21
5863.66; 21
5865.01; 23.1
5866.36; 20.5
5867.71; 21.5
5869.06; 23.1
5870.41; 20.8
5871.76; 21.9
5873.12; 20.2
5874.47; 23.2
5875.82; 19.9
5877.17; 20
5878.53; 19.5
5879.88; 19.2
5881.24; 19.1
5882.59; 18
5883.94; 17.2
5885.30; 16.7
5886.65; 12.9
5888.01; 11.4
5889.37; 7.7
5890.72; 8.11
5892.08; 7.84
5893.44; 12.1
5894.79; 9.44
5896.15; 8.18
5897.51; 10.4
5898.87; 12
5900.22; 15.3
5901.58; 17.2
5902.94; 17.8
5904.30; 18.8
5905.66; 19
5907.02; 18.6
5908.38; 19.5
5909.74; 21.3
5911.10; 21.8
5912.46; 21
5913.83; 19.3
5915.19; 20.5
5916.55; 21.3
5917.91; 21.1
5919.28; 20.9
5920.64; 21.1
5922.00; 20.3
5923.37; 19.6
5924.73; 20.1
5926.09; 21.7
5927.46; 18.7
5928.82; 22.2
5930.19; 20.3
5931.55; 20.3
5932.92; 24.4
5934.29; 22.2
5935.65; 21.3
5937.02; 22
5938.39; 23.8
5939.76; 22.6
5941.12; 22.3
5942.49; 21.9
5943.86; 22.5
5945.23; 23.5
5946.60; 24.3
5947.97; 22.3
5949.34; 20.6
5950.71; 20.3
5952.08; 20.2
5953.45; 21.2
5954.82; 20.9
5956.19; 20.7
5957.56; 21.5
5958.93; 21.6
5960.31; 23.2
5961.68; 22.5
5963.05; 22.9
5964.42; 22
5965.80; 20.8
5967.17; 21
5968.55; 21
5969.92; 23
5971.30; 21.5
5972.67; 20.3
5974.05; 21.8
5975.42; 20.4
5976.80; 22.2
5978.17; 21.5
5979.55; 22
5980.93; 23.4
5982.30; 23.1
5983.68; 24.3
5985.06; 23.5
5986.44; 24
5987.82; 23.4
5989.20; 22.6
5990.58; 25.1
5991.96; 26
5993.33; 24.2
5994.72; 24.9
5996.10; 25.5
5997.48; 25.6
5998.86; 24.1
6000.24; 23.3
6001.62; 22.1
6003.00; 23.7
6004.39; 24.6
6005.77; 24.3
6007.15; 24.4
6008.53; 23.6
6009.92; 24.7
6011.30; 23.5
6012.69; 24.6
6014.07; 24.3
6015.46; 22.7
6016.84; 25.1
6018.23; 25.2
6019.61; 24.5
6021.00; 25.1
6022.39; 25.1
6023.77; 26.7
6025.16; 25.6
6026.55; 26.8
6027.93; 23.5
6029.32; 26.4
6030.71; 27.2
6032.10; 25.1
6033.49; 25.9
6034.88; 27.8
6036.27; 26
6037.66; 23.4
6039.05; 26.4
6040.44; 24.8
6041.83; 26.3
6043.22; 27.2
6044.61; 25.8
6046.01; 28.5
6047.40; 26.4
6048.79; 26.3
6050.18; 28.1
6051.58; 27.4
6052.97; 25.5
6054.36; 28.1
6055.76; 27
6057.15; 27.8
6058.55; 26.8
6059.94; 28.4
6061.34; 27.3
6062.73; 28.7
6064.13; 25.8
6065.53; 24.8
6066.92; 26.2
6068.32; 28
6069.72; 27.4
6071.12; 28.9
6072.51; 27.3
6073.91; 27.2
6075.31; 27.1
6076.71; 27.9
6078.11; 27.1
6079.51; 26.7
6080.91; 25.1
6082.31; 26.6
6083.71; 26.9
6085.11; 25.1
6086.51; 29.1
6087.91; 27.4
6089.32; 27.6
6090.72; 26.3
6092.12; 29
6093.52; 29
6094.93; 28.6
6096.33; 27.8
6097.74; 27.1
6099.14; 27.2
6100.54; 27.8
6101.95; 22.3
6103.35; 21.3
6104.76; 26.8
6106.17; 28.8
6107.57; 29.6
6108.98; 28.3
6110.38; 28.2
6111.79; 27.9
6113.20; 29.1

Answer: 369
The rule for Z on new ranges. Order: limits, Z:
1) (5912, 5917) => 354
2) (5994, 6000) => 553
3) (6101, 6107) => 372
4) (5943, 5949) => 447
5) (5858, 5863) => 338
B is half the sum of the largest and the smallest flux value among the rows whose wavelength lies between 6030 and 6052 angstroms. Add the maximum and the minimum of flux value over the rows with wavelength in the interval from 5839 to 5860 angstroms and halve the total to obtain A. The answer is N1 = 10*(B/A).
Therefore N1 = 11.5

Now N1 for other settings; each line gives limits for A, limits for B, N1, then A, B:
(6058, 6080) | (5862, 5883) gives 7.7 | 27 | 21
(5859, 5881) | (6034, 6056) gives 11.6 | 22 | 26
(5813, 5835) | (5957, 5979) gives 8.7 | 25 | 22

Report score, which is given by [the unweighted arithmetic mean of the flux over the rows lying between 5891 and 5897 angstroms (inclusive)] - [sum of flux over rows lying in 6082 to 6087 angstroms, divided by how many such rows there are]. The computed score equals -18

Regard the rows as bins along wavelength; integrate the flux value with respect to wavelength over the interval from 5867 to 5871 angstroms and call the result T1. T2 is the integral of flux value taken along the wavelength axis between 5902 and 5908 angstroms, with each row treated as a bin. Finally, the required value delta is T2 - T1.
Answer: 24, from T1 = 87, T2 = 111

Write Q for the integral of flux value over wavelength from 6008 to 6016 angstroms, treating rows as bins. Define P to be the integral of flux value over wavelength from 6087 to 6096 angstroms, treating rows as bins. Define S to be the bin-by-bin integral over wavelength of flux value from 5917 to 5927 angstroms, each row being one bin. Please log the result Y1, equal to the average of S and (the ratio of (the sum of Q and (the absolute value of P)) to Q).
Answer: 104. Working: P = 252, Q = 191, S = 207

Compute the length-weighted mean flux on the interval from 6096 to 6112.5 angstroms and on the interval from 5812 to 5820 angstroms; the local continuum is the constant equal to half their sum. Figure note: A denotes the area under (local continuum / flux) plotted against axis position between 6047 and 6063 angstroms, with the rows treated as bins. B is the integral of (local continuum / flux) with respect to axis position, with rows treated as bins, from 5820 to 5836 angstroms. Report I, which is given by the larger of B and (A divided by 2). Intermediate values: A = 15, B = 17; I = 16.6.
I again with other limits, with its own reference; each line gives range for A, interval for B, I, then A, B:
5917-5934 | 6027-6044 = 17.0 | 21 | 17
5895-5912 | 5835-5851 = 16.7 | 29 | 17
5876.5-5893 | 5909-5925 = 20.0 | 33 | 20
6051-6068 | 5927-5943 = 19.0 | 16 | 19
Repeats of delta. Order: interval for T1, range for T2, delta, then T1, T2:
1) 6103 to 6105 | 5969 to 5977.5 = 135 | 48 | 183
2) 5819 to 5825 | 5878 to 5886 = -1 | 147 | 146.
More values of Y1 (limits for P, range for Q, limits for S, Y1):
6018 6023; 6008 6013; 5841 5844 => 38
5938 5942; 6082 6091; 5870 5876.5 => 70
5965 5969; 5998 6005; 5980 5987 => 83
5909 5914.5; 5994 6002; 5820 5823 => 38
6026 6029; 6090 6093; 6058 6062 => 56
